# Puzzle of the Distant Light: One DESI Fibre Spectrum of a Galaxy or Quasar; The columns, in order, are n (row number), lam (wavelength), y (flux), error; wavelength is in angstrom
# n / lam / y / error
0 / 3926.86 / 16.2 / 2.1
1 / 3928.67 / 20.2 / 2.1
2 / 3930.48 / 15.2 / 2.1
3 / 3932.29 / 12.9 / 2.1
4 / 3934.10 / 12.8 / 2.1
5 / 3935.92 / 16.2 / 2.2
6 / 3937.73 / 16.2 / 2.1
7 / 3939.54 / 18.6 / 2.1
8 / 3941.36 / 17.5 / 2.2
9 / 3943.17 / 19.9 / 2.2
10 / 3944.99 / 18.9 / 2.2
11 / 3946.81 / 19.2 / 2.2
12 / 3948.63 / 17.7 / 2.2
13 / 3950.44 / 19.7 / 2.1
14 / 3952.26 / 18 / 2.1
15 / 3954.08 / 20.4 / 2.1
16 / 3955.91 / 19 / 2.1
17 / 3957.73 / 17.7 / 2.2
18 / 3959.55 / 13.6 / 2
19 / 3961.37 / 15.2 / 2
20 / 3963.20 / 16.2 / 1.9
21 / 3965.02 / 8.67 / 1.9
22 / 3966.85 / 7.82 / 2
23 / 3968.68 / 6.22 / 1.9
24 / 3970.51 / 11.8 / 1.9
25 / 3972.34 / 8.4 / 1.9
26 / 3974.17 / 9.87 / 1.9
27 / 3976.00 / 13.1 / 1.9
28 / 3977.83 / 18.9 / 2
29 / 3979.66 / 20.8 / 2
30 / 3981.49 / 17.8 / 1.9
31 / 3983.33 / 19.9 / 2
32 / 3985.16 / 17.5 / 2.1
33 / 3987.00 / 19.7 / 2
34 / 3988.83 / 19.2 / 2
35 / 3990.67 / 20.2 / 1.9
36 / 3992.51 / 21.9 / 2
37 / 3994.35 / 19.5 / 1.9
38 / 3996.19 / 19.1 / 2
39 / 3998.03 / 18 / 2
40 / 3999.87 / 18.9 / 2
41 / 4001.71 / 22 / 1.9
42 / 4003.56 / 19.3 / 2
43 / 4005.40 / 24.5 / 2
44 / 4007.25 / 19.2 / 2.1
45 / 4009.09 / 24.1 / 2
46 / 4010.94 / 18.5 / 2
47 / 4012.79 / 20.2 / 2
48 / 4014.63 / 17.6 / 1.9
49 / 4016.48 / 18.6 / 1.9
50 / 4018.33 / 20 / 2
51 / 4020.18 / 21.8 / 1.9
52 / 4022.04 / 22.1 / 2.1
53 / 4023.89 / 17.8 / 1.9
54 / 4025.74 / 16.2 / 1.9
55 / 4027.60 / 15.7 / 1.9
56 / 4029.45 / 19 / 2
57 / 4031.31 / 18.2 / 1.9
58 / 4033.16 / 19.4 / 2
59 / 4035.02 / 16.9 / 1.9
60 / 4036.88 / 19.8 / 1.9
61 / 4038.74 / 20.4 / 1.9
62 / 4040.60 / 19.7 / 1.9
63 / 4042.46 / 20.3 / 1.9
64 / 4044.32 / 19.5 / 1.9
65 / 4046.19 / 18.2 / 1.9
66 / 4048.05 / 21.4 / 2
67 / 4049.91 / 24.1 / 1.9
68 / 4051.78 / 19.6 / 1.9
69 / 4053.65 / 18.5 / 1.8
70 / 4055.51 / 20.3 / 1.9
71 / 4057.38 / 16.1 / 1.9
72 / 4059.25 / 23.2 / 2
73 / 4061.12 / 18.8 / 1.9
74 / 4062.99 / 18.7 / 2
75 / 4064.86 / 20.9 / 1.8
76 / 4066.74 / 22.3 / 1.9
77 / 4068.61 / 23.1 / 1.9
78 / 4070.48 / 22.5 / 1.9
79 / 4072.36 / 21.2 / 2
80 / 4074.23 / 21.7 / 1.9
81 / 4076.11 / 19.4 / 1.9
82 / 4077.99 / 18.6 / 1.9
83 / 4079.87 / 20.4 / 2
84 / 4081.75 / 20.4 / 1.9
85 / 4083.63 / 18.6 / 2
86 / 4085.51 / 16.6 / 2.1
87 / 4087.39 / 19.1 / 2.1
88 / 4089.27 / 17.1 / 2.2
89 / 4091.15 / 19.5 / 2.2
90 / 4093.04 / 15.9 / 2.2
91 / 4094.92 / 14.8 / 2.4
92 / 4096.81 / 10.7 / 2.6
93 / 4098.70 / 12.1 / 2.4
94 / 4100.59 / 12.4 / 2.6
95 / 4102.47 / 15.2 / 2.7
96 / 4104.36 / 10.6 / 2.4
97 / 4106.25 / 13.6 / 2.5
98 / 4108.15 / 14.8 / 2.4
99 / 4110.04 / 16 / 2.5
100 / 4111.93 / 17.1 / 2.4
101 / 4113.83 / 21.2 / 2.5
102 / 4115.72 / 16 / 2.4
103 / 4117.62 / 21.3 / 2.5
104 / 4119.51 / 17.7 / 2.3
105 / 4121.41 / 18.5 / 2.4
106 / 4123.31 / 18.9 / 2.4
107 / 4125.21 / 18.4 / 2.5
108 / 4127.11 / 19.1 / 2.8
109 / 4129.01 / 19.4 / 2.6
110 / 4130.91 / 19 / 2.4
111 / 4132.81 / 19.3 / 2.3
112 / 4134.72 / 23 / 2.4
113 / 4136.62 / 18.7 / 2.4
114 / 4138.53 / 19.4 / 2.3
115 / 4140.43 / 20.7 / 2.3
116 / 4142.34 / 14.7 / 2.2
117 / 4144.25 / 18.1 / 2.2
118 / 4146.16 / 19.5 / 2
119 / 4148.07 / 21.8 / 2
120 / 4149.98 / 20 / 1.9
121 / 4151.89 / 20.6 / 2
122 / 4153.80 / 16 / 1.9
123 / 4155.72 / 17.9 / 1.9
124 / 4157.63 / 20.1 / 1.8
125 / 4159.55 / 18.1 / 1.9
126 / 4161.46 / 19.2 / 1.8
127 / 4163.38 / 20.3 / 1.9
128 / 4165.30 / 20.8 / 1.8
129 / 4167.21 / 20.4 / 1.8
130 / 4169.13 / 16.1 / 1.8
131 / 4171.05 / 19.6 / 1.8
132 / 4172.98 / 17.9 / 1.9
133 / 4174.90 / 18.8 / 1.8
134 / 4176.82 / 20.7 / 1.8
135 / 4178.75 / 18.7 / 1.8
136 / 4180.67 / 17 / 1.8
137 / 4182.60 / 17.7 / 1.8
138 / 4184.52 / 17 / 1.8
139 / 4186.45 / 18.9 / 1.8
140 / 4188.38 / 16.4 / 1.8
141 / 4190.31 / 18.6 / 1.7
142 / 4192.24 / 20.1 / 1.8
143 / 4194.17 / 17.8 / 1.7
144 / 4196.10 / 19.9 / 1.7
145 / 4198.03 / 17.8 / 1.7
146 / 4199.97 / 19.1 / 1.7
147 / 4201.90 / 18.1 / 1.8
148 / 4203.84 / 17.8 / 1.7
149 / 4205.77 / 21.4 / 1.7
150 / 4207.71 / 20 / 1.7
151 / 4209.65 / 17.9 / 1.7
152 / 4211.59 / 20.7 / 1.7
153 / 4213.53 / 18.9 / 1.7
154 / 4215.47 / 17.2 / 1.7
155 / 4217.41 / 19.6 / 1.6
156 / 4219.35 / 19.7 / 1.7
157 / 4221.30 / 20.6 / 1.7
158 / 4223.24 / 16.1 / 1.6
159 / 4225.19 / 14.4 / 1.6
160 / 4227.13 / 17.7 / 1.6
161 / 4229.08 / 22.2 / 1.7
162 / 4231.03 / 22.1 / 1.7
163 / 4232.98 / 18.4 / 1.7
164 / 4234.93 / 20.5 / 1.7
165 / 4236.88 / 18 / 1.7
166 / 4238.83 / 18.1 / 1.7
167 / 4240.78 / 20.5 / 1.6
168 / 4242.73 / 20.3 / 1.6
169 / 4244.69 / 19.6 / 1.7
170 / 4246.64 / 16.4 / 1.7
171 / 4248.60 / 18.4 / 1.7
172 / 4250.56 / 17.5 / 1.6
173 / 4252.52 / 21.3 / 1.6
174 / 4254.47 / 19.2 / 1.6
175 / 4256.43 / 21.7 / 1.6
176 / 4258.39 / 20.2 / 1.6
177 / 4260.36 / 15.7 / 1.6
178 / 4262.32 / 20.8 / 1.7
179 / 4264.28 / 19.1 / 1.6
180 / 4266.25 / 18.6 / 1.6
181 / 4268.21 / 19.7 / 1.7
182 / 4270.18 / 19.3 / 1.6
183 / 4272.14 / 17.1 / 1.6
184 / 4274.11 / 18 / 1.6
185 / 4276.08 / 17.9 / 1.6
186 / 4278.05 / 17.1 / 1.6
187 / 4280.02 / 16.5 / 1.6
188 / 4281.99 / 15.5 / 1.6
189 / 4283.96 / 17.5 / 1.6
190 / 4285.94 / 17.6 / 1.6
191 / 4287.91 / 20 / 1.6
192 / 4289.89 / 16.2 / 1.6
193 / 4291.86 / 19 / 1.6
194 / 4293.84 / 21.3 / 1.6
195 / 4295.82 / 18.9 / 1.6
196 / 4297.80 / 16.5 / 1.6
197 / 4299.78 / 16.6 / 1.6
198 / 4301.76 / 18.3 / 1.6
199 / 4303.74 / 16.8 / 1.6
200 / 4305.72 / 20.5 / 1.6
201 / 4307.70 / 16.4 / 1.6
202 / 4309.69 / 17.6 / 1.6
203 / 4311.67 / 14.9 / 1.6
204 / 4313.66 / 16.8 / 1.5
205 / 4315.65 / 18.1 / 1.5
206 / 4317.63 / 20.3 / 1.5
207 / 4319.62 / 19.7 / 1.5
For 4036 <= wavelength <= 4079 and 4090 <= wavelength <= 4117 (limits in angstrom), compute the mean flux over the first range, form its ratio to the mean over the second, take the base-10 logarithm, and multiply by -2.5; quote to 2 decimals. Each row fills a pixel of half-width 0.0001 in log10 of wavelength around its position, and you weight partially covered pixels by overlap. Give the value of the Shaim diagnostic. -0.33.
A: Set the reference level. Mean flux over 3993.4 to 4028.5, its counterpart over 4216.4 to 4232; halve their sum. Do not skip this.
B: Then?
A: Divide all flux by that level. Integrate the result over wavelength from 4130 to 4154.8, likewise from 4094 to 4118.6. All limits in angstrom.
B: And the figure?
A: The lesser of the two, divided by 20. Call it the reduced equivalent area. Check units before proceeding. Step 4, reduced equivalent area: 0.96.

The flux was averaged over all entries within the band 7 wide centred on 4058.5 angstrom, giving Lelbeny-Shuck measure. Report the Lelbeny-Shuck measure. 19.6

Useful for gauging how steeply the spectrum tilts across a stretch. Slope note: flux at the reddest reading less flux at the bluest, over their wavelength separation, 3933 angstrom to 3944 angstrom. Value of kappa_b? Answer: 0.78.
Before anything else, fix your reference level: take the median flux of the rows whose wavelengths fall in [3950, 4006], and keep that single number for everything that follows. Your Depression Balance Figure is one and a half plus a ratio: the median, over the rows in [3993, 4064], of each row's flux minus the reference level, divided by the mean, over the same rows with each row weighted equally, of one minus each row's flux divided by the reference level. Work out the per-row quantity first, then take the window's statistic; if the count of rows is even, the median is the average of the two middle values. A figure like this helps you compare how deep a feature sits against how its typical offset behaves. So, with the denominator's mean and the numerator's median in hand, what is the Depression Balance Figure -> -10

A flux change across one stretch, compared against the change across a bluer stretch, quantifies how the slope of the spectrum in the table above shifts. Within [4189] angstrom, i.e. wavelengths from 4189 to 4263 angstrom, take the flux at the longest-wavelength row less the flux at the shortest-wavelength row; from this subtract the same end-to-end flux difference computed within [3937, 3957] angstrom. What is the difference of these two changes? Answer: -1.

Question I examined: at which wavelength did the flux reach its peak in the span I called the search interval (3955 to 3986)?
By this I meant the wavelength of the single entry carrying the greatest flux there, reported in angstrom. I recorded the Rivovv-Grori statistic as 3979.66 angstrom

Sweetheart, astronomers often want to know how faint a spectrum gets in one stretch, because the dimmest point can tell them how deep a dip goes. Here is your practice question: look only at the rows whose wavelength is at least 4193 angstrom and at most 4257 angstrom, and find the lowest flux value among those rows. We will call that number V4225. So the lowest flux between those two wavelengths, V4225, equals 14.4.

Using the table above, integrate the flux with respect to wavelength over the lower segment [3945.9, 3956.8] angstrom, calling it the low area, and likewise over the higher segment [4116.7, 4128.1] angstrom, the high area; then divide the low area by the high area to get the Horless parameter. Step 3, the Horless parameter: 0.96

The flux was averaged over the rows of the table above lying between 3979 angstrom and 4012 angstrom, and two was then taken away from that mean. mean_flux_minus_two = 18.0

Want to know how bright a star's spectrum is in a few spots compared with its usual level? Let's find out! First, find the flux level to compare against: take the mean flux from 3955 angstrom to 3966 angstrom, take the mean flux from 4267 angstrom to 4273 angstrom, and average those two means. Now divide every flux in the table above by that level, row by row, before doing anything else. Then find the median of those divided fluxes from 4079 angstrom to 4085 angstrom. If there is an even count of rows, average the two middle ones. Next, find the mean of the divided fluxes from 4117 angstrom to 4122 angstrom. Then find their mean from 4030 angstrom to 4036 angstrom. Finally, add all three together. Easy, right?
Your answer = 3.42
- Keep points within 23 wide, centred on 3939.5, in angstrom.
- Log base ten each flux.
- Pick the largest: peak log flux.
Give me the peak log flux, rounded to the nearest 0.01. 1.31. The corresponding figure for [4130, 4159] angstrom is 1.36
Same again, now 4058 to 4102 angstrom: 1.37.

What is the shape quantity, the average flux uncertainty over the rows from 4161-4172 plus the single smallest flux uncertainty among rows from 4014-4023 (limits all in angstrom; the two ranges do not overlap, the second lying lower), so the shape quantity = 3.7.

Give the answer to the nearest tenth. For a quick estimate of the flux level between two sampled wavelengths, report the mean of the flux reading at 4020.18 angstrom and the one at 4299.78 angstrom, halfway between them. 19.2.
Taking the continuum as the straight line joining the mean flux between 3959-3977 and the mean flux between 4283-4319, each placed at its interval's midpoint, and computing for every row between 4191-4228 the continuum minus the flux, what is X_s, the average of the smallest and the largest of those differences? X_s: -1.7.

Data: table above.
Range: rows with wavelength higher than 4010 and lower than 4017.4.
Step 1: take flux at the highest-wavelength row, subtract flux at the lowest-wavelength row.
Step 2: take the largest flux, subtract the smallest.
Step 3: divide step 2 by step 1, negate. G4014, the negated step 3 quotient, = -26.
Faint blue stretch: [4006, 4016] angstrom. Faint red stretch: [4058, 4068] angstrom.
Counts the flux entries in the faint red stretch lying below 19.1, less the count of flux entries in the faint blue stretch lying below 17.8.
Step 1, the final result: 1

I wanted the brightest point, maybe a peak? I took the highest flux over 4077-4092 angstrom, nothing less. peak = 20.4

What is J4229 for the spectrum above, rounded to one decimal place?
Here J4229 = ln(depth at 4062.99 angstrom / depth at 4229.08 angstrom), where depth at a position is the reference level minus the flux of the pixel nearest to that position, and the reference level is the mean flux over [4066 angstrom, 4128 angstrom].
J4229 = -1.5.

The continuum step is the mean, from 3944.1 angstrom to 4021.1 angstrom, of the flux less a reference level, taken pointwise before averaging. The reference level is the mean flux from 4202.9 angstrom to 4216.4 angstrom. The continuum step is -1.5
